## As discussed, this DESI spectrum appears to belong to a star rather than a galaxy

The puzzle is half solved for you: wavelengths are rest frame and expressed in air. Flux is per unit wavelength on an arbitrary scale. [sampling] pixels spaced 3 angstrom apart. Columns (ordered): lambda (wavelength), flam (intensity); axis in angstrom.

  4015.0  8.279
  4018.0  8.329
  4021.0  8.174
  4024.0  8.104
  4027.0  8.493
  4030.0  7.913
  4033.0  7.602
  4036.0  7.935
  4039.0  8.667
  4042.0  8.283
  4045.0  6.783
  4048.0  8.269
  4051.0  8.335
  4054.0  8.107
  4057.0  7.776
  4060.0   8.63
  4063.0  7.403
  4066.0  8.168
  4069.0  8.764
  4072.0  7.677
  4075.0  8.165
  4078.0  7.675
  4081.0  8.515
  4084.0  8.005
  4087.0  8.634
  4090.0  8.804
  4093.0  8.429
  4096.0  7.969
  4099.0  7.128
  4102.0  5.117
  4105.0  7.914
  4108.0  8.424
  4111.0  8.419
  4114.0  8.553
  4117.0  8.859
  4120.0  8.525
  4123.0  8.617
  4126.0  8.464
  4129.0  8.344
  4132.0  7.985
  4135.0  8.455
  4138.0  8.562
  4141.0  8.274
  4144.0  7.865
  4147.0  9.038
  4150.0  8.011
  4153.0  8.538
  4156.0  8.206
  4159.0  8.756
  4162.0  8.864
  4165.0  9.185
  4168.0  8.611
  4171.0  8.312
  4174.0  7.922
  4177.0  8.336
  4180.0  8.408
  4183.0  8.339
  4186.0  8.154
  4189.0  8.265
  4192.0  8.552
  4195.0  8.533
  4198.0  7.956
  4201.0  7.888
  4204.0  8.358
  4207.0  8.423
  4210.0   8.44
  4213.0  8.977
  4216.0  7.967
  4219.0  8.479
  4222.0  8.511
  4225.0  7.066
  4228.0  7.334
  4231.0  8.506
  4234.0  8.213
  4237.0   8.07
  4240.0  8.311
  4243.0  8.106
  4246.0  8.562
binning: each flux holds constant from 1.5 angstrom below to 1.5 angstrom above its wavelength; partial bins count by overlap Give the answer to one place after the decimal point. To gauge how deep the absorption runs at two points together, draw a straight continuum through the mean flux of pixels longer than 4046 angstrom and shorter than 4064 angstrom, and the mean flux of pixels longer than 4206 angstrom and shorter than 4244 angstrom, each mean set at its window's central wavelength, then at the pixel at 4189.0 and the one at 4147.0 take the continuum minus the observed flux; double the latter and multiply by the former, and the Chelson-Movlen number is 0.2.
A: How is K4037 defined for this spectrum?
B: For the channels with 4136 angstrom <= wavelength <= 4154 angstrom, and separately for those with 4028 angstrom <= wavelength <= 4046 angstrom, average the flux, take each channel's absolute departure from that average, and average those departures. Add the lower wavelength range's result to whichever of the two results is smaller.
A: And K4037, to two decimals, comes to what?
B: 0.78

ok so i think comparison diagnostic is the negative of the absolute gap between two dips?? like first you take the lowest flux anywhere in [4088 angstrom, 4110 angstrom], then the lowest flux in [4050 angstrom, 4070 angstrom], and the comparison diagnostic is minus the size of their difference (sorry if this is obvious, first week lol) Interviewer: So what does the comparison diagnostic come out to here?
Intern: -2.3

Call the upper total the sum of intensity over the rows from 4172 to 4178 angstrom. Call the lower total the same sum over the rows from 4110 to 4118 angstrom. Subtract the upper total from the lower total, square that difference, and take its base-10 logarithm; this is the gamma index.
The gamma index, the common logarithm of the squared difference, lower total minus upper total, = 2.0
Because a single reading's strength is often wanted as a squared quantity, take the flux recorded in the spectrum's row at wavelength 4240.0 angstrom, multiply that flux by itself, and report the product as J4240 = 69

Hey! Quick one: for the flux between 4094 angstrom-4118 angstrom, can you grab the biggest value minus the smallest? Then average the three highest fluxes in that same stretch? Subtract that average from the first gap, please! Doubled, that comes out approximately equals -9.7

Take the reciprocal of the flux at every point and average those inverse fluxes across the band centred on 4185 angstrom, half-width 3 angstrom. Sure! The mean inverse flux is 0.121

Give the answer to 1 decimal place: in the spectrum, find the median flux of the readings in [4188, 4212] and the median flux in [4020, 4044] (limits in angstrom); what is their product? 68.3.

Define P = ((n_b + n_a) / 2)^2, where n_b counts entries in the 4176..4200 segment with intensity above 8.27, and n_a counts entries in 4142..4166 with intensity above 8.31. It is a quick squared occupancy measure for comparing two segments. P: 25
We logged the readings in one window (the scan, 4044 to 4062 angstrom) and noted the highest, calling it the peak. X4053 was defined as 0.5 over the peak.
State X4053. 0.0579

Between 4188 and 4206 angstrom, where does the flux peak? 4192.0 angstrom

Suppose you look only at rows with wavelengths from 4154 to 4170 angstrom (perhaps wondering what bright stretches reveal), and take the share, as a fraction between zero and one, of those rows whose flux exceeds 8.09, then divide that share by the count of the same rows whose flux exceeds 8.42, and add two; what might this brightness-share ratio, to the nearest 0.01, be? 2.25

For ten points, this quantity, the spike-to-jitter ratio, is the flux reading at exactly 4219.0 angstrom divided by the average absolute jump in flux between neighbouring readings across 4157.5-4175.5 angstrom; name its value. 25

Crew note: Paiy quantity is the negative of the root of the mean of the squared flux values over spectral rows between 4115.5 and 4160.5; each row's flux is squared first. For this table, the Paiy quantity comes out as -8.44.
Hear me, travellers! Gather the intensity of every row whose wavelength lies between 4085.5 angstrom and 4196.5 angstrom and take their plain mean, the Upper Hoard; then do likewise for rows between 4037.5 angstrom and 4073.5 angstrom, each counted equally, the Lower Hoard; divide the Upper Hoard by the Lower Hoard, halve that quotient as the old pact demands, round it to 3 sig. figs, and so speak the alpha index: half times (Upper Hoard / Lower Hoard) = 0.515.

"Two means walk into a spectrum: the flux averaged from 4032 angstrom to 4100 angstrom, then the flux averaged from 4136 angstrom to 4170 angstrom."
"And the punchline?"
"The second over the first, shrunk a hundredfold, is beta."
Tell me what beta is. 0.0106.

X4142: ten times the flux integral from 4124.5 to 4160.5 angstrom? 3015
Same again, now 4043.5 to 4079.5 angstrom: 2873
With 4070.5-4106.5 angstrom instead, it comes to 2821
